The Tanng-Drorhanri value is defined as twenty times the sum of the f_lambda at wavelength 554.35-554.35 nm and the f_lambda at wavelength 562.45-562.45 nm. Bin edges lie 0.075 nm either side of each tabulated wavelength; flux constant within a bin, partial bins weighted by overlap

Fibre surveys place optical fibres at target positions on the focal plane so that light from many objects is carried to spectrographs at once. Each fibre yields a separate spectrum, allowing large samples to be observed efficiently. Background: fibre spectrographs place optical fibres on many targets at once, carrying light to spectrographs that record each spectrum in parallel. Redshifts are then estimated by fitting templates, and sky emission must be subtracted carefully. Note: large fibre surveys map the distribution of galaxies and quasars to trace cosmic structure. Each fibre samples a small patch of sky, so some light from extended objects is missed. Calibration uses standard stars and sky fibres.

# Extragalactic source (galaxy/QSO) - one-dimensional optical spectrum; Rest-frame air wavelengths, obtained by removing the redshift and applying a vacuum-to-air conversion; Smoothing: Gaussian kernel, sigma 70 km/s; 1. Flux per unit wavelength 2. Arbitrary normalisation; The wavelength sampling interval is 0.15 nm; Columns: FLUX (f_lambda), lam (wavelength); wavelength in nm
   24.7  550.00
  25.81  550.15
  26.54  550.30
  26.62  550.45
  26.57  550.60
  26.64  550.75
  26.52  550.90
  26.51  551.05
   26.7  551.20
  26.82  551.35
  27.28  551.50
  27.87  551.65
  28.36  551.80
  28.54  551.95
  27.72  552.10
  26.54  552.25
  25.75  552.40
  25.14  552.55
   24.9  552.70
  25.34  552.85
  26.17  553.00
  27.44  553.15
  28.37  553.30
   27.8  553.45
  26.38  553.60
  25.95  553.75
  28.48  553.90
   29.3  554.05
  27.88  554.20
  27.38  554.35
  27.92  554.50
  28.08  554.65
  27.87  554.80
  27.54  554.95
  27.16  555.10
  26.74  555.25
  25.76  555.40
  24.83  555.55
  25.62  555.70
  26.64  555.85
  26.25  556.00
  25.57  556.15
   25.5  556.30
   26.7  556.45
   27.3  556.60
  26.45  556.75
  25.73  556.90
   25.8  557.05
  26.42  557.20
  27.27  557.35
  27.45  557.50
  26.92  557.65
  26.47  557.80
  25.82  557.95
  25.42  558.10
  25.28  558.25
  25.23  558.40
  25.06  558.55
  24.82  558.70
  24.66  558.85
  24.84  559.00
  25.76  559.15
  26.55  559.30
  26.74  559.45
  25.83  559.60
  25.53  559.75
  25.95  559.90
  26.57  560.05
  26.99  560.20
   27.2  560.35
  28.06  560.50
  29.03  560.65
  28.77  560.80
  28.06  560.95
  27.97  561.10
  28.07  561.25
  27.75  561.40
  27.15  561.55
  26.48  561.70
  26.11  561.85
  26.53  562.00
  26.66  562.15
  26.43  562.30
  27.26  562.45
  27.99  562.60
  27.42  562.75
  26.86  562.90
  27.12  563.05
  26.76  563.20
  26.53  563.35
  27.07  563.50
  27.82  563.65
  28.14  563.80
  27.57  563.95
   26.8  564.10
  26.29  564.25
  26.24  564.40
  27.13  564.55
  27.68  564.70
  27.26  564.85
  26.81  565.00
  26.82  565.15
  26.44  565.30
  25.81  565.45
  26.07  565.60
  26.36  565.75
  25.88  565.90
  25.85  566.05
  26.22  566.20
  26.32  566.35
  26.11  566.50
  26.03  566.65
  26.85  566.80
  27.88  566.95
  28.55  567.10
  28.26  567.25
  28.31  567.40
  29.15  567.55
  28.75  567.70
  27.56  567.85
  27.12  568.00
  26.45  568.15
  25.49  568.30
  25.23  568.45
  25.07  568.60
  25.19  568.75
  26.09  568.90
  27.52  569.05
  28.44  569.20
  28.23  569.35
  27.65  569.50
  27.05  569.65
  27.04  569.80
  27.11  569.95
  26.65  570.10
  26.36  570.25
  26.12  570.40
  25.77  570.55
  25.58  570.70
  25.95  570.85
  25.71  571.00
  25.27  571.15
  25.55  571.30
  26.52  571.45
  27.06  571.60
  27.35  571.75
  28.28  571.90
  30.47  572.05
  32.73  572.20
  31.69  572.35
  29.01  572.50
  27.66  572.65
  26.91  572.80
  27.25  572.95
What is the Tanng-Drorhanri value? 1093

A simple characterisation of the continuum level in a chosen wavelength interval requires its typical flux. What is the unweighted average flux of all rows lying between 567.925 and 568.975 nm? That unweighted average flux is 25.8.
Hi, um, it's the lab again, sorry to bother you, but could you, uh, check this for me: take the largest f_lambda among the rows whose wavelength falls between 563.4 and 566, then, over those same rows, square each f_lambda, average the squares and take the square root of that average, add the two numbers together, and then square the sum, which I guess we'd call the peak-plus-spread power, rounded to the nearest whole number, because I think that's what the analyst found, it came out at 3023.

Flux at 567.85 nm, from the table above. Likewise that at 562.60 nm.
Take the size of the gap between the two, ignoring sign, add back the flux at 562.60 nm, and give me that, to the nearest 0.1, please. 28.4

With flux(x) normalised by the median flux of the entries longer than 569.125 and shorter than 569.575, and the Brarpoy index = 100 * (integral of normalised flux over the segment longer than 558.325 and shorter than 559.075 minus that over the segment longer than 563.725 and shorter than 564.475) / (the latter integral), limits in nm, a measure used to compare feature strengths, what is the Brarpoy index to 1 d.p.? -7.7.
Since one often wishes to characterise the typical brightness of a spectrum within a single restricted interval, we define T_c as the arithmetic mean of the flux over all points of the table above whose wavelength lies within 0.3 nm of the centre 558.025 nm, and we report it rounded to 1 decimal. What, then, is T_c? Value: 25.7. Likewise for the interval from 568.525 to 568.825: 25.1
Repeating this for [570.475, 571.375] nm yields 25.6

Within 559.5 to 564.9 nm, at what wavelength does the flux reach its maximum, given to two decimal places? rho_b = 560.65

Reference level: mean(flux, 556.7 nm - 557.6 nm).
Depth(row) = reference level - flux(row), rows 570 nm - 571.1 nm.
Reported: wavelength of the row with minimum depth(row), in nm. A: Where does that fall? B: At 570.10 nm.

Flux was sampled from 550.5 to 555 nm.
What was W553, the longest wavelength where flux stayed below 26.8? 553.75 nm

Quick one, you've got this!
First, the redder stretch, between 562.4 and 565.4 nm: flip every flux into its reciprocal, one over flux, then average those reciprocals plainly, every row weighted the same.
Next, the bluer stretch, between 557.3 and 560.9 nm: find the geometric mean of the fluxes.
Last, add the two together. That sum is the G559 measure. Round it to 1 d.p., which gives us 26.4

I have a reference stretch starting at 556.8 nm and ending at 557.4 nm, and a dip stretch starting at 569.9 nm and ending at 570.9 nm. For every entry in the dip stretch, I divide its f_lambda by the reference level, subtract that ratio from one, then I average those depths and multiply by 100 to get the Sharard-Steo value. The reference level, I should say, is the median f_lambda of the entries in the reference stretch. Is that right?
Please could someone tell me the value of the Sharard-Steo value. -0.4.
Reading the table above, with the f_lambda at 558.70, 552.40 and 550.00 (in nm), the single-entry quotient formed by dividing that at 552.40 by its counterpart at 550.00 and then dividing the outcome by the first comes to 0.042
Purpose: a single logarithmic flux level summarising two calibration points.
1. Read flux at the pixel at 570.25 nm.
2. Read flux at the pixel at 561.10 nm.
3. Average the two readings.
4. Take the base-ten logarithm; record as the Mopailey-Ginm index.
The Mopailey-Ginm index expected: 1.43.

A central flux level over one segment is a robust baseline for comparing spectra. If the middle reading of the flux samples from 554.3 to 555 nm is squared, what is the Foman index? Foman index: 777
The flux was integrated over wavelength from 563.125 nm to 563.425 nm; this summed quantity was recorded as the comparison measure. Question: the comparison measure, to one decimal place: 8.0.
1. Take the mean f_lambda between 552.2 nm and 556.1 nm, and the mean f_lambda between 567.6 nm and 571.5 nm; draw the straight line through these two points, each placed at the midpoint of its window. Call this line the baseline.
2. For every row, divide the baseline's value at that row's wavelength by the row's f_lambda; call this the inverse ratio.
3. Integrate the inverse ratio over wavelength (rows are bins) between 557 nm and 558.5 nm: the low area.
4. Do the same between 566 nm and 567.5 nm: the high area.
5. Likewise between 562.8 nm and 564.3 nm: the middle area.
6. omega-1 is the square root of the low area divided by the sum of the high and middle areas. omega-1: 0.721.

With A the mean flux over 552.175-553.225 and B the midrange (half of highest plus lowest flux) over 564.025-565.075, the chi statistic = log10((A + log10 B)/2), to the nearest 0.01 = 1.14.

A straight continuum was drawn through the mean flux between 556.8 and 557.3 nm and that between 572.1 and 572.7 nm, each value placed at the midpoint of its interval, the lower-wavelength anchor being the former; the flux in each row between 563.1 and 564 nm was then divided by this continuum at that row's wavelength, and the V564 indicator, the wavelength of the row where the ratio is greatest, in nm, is 563.80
